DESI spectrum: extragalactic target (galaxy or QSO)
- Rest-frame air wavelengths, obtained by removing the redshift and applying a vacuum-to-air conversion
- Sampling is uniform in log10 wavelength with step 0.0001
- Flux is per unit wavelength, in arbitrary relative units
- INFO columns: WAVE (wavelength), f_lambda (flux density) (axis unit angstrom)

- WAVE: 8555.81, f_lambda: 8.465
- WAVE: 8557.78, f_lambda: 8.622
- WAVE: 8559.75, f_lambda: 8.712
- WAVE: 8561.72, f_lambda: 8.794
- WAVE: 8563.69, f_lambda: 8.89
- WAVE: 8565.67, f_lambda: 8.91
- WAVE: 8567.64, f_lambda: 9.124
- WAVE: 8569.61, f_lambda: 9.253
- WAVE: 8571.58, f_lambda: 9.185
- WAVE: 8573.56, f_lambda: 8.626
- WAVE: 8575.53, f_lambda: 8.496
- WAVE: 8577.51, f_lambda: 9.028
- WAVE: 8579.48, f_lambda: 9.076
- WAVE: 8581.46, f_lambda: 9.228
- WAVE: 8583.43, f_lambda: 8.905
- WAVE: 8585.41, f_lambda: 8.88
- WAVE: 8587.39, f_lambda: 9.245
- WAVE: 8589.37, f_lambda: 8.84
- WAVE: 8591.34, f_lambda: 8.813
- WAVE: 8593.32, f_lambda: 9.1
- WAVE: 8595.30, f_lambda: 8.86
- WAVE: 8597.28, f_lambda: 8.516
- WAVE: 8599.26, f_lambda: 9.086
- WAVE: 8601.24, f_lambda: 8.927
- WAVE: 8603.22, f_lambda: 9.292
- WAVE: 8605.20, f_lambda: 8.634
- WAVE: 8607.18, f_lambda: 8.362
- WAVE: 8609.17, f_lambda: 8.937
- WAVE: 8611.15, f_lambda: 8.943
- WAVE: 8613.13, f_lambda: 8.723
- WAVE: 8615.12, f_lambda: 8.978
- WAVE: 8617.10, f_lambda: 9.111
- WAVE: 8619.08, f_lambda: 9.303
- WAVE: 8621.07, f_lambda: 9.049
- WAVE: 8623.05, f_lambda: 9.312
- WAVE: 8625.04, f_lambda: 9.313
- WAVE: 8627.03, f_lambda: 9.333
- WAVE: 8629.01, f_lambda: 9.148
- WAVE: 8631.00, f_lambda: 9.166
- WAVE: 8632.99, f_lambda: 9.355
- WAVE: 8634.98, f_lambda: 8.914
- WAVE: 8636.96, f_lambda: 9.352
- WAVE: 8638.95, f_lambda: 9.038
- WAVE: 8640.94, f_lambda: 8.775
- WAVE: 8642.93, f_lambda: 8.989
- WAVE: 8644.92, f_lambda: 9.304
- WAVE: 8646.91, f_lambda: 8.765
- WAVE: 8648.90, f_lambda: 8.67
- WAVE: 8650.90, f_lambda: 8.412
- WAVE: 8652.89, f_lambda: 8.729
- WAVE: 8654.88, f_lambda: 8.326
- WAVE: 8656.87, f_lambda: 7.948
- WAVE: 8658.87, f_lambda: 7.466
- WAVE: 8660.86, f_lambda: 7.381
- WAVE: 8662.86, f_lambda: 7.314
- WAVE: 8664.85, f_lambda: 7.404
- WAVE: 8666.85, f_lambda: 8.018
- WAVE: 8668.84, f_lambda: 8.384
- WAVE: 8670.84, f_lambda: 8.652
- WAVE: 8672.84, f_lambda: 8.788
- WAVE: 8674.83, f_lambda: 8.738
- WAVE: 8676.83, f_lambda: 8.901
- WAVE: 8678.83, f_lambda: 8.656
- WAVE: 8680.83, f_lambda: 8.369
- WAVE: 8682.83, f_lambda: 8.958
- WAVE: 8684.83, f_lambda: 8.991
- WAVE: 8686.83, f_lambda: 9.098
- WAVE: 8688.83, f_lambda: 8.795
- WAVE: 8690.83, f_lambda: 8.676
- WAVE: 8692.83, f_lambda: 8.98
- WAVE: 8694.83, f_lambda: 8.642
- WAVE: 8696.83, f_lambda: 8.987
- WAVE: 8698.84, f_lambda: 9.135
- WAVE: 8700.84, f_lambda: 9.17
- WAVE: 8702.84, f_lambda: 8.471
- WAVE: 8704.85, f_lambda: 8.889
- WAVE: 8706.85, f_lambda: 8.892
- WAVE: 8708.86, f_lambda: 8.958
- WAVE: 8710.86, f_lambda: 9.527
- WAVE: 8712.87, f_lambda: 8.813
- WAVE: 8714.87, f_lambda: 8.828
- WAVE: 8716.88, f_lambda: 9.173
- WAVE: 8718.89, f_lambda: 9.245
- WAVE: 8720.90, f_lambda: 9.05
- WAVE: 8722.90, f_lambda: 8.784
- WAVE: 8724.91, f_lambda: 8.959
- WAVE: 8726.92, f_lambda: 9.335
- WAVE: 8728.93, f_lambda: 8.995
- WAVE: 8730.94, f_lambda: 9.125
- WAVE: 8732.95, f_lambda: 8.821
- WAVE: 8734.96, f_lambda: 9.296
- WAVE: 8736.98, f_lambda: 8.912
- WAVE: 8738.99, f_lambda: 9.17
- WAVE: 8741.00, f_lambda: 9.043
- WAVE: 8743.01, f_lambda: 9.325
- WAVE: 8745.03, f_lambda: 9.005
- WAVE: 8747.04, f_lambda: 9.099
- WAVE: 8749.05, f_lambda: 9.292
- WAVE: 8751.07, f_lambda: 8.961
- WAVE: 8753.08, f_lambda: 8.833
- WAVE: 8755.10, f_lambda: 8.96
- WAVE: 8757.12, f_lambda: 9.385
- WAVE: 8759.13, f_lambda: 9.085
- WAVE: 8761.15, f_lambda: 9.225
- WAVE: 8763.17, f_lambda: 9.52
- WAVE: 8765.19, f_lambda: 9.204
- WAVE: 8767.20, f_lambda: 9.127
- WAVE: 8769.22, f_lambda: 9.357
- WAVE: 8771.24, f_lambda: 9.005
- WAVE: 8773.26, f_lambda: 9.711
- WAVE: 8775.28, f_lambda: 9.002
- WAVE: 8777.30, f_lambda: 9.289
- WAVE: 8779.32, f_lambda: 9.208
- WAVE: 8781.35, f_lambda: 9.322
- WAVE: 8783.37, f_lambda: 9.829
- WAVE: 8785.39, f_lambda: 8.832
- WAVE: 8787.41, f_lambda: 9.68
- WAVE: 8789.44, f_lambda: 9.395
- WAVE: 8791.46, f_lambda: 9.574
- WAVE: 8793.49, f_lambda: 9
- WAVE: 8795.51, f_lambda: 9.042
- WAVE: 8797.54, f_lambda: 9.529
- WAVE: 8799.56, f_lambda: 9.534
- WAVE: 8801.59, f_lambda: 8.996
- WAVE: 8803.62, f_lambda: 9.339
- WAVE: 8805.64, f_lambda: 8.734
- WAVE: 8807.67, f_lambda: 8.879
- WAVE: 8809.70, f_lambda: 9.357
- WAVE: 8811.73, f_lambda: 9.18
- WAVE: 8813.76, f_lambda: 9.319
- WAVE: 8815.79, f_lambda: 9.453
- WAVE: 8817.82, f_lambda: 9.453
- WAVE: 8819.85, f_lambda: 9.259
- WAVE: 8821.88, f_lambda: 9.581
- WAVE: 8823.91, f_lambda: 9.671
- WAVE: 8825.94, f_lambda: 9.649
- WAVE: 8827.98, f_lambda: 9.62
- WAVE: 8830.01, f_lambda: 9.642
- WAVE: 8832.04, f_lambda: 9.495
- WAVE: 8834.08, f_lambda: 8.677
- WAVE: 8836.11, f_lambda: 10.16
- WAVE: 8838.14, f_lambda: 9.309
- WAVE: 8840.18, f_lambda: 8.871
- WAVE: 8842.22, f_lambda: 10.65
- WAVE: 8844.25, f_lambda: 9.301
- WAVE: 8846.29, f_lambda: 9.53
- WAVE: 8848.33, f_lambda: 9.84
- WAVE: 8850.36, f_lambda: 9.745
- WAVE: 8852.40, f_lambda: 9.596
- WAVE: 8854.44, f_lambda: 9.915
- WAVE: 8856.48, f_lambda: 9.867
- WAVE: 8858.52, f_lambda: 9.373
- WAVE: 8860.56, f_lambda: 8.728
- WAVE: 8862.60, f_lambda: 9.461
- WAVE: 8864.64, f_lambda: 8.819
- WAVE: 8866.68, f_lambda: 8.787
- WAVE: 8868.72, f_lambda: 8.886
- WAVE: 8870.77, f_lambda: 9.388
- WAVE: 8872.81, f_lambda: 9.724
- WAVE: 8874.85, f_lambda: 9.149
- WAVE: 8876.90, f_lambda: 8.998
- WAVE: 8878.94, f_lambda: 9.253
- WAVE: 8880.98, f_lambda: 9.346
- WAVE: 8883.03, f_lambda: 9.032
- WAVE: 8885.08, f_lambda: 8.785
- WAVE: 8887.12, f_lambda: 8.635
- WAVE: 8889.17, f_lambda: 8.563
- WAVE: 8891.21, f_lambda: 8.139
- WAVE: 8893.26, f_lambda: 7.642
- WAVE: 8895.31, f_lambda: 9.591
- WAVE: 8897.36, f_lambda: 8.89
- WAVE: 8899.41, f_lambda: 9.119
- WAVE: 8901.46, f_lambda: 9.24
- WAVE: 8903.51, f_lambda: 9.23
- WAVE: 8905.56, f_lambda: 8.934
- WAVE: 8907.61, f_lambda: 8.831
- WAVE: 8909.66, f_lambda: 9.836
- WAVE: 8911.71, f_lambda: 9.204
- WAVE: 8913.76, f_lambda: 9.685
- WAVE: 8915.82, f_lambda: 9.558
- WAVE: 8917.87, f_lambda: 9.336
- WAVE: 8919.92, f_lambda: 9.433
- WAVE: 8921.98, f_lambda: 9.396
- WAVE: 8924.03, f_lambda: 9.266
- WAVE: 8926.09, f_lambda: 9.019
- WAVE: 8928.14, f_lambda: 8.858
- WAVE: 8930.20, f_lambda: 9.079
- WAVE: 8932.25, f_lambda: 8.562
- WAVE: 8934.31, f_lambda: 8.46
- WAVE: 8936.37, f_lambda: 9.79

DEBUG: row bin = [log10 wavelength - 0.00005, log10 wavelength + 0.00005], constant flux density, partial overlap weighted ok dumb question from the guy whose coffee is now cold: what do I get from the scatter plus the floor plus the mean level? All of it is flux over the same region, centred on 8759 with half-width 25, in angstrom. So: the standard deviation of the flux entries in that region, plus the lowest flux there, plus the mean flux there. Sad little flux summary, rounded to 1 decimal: 18.3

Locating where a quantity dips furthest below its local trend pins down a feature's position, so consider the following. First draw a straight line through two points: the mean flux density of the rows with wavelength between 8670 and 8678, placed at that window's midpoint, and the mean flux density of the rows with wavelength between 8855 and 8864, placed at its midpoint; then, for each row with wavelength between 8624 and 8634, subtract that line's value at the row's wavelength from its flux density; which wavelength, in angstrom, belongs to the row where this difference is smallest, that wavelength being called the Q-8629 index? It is 8629.01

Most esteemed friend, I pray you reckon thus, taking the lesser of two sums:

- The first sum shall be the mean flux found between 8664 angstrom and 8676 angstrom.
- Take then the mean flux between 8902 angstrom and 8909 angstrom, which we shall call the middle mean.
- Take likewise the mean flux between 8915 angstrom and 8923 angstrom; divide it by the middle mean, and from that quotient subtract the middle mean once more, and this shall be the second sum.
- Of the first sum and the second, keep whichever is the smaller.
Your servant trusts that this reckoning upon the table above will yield -8.0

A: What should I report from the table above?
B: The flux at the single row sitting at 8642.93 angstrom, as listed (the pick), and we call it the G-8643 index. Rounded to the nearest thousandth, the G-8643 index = 8.989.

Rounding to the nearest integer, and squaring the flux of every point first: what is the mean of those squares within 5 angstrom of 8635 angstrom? 84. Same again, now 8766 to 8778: 86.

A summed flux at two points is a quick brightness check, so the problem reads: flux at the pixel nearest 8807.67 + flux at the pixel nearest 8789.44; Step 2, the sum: 18.3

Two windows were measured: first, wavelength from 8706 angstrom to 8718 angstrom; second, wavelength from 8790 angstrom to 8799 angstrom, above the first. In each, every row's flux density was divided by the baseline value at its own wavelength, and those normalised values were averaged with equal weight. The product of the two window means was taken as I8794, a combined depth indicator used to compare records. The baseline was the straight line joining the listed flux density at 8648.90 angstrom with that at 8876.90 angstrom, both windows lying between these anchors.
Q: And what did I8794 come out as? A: 1.08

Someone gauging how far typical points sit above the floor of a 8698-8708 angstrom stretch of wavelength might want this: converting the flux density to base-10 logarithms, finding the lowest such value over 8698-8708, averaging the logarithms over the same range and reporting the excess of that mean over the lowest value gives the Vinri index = 0.022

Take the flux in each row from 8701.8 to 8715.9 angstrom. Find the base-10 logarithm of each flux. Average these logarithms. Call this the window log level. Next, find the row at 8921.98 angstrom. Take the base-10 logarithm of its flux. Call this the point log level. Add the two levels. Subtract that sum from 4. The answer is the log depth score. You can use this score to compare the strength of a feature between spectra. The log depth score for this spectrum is 2.08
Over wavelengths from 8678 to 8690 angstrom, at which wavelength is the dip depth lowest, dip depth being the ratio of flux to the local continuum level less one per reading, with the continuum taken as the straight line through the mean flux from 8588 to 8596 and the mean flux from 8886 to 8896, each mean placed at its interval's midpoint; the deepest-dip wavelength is 8680.83 angstrom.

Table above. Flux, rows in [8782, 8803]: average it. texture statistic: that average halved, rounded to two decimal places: 4.67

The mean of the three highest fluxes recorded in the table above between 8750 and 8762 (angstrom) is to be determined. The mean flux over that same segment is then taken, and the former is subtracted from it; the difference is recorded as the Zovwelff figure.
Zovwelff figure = -0.16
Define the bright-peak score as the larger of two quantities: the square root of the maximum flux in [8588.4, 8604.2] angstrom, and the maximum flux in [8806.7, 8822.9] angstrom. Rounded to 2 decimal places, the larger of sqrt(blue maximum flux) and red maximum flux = 9.58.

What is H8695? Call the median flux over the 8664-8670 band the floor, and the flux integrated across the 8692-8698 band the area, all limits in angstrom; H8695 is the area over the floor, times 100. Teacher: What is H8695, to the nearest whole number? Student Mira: 664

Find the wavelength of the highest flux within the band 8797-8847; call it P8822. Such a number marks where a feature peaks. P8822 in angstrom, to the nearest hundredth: 8842.22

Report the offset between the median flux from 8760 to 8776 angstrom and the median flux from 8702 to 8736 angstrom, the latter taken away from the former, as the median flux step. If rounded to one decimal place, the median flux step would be 0.3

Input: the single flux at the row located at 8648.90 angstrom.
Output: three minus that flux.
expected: -5.7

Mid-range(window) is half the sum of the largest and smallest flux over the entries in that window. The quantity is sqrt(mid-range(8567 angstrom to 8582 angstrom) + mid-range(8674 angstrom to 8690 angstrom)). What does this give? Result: 4.20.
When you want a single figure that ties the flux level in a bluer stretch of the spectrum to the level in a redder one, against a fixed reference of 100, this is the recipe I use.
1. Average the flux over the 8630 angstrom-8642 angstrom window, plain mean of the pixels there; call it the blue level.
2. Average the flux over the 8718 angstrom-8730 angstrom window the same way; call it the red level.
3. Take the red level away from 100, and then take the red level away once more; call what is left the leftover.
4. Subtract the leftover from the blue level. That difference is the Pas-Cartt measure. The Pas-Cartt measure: -72.8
